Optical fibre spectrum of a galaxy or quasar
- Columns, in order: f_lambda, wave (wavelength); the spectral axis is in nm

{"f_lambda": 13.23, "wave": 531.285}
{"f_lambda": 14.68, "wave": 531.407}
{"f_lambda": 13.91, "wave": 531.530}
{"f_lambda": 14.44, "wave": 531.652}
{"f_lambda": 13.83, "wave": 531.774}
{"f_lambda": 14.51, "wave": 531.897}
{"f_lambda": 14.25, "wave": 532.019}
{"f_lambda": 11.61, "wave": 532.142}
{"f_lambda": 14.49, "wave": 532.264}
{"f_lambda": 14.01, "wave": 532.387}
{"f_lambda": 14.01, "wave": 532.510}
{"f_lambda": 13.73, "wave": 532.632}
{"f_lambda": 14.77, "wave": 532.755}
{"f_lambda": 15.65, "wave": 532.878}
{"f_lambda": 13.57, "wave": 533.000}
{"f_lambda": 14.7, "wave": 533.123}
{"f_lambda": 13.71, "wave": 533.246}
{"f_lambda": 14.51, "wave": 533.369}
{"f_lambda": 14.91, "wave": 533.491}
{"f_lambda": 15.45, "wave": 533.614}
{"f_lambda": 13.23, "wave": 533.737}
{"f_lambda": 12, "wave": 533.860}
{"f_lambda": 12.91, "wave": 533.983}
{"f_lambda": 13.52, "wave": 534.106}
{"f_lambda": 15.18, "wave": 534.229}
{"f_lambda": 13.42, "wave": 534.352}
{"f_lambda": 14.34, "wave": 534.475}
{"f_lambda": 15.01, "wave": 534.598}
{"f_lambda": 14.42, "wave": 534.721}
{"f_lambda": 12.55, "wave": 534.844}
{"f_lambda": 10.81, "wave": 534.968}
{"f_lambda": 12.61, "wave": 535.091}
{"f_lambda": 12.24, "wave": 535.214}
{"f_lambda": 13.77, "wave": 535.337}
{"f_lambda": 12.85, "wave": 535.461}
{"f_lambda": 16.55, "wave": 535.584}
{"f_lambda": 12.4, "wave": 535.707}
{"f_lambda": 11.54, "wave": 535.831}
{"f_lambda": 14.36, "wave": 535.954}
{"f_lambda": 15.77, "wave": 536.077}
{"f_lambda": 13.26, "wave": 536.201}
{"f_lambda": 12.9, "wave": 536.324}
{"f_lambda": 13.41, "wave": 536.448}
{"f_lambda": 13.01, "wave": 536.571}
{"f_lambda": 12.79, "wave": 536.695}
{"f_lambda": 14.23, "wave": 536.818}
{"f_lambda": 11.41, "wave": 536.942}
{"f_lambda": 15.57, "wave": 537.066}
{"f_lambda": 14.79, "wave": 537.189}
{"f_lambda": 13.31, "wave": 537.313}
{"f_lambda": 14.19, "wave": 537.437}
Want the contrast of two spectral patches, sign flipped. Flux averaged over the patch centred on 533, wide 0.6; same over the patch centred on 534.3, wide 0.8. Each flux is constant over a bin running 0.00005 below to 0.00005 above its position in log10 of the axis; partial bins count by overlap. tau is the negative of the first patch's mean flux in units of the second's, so -1.03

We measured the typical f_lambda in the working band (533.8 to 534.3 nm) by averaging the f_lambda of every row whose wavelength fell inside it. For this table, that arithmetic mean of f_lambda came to 13.4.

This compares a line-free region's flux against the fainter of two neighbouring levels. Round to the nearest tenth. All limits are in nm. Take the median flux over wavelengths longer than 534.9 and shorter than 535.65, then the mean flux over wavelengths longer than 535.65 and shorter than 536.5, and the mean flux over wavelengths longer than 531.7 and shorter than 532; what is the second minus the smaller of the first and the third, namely 0.6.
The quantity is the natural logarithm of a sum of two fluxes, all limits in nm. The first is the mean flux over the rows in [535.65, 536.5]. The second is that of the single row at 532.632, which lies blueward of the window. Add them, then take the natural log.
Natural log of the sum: 3.30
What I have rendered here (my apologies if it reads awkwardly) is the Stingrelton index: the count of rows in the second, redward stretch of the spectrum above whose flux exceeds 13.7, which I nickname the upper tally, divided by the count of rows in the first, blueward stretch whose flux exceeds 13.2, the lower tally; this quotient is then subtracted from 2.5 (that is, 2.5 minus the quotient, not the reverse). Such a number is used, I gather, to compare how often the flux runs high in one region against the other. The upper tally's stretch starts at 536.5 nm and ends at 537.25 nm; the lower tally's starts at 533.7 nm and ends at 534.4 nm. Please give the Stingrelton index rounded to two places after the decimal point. 1.75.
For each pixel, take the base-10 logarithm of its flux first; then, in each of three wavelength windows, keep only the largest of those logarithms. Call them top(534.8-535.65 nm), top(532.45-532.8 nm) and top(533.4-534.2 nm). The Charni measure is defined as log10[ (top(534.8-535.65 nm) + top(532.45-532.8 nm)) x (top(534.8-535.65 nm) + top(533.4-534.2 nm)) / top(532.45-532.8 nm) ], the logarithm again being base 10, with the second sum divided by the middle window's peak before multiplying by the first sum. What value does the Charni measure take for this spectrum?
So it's 0.692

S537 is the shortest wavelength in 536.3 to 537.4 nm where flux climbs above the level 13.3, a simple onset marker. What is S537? 536.448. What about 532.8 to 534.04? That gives 532.878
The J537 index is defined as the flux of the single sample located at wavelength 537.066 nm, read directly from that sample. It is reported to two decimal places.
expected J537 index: 15.57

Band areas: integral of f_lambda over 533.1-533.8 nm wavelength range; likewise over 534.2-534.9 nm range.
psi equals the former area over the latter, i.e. 1.02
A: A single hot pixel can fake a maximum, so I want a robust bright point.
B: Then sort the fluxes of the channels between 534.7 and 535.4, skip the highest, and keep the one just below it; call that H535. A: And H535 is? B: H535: 13.77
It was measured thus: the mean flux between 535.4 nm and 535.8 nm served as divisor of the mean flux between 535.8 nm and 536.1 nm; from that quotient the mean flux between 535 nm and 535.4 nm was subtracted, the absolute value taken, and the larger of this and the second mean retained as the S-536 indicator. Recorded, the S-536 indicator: 13.9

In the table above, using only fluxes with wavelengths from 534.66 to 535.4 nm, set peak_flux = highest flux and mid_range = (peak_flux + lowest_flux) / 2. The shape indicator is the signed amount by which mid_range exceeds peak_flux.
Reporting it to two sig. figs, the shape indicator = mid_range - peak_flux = -1.8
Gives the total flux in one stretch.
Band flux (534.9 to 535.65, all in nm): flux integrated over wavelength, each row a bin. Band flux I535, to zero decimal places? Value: 10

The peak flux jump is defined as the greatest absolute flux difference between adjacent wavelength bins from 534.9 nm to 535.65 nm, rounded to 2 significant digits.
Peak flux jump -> 3.7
